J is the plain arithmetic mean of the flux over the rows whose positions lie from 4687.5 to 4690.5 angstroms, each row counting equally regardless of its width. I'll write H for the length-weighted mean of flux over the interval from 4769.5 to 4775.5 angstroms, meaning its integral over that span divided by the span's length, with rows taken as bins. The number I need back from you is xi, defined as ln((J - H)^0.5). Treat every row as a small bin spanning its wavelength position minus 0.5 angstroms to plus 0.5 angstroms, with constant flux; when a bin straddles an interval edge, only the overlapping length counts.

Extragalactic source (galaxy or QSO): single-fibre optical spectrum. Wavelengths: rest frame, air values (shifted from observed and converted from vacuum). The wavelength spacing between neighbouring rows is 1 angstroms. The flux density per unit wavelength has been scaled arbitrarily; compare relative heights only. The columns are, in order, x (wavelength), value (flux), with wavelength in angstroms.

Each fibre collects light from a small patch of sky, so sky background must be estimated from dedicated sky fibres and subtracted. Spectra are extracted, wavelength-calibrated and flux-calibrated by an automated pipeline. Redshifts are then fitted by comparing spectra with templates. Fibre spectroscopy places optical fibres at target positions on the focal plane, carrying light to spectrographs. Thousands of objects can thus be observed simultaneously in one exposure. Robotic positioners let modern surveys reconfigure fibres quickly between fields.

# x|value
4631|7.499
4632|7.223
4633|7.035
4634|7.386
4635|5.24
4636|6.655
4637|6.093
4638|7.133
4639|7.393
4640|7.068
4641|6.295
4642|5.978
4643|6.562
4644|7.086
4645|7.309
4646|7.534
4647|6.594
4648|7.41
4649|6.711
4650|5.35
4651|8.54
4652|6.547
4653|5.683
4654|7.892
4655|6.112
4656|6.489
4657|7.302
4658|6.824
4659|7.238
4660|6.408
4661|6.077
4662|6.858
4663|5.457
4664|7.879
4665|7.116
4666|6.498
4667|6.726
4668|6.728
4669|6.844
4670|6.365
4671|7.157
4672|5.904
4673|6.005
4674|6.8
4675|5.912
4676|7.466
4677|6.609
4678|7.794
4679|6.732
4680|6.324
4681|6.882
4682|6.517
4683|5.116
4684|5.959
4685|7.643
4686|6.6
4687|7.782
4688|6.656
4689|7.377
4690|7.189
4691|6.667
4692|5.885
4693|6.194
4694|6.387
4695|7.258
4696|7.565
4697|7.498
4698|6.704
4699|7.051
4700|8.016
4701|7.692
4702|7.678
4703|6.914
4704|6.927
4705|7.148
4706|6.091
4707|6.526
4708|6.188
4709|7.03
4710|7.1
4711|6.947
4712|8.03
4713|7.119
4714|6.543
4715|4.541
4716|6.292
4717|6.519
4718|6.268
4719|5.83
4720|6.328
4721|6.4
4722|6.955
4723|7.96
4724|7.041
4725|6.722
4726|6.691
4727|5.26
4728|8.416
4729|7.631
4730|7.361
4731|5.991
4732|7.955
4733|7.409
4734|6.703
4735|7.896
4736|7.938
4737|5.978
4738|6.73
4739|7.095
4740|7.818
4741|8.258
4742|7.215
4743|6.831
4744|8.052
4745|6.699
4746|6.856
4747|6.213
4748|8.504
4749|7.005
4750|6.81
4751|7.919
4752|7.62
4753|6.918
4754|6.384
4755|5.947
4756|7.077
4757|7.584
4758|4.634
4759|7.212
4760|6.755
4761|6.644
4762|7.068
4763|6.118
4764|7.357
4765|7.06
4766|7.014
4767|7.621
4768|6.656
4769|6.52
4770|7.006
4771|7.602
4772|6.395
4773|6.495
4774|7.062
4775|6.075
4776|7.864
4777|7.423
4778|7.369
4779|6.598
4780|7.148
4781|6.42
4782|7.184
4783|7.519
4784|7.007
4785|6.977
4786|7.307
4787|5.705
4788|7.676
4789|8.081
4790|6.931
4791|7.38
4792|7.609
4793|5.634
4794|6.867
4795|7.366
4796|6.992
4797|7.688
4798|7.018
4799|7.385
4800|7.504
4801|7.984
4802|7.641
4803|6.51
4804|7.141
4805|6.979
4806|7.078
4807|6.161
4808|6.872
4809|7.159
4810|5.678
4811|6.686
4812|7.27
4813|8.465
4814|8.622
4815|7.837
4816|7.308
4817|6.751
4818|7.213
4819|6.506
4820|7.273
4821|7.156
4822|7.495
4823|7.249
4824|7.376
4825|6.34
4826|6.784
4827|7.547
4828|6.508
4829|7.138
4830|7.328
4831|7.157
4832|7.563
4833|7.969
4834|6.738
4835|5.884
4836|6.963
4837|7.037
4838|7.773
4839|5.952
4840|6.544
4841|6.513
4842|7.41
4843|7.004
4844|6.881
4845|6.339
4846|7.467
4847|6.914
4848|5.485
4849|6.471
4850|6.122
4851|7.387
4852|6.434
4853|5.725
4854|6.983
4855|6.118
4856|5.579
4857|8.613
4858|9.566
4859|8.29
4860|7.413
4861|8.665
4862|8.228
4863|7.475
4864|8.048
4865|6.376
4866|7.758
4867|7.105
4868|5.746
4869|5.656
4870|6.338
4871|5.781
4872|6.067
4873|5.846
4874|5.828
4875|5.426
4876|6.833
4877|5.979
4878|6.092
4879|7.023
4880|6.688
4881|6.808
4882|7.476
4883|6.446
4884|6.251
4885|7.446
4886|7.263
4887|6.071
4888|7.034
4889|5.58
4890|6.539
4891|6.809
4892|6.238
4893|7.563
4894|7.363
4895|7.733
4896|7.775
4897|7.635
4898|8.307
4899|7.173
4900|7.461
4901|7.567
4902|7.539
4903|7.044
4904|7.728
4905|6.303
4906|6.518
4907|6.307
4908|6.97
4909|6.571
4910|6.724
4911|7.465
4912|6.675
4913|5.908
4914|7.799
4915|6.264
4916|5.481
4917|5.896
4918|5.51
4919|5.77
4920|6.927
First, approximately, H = 6.77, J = 7.07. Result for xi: -0.60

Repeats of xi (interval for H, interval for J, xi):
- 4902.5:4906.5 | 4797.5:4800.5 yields -0.45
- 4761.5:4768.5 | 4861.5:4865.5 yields -0.30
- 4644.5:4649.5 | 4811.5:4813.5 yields -0.14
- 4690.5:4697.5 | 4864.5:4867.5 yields -0.60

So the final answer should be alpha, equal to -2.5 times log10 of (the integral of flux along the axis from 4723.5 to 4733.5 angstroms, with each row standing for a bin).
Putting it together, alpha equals -4.62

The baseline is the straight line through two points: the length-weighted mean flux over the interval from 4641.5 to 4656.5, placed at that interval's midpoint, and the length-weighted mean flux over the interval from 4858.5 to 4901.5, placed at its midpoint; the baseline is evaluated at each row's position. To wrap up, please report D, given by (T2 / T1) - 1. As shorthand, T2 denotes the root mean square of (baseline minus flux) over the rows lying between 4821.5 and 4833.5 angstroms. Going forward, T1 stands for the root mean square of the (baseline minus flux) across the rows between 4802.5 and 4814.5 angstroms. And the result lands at -0.3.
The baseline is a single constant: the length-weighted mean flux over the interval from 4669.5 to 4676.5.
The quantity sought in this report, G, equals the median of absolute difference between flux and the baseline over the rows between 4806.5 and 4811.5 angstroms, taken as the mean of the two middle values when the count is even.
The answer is 0.4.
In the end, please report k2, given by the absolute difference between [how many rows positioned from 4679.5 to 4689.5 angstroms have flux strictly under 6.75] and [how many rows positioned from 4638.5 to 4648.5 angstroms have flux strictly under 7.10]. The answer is 0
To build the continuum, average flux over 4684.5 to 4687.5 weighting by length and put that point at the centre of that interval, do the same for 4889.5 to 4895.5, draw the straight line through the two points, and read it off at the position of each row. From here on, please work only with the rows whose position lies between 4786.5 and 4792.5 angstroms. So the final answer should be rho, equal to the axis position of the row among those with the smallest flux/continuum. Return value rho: 4787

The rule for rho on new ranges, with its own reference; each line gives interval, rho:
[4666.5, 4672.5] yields 4672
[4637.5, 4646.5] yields 4642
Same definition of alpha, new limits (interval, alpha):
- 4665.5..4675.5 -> -4.53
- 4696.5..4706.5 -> -4.64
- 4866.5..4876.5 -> -4.46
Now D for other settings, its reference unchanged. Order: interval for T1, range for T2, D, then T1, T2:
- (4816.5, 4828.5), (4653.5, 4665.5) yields 0.7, 0.42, 0.70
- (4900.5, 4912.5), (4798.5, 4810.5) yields 0.3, 0.49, 0.63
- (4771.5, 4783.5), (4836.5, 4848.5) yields 0.2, 0.54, 0.64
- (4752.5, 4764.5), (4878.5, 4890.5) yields -0.3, 0.79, 0.59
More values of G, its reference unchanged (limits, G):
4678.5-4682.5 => 0.2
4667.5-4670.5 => 0.2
